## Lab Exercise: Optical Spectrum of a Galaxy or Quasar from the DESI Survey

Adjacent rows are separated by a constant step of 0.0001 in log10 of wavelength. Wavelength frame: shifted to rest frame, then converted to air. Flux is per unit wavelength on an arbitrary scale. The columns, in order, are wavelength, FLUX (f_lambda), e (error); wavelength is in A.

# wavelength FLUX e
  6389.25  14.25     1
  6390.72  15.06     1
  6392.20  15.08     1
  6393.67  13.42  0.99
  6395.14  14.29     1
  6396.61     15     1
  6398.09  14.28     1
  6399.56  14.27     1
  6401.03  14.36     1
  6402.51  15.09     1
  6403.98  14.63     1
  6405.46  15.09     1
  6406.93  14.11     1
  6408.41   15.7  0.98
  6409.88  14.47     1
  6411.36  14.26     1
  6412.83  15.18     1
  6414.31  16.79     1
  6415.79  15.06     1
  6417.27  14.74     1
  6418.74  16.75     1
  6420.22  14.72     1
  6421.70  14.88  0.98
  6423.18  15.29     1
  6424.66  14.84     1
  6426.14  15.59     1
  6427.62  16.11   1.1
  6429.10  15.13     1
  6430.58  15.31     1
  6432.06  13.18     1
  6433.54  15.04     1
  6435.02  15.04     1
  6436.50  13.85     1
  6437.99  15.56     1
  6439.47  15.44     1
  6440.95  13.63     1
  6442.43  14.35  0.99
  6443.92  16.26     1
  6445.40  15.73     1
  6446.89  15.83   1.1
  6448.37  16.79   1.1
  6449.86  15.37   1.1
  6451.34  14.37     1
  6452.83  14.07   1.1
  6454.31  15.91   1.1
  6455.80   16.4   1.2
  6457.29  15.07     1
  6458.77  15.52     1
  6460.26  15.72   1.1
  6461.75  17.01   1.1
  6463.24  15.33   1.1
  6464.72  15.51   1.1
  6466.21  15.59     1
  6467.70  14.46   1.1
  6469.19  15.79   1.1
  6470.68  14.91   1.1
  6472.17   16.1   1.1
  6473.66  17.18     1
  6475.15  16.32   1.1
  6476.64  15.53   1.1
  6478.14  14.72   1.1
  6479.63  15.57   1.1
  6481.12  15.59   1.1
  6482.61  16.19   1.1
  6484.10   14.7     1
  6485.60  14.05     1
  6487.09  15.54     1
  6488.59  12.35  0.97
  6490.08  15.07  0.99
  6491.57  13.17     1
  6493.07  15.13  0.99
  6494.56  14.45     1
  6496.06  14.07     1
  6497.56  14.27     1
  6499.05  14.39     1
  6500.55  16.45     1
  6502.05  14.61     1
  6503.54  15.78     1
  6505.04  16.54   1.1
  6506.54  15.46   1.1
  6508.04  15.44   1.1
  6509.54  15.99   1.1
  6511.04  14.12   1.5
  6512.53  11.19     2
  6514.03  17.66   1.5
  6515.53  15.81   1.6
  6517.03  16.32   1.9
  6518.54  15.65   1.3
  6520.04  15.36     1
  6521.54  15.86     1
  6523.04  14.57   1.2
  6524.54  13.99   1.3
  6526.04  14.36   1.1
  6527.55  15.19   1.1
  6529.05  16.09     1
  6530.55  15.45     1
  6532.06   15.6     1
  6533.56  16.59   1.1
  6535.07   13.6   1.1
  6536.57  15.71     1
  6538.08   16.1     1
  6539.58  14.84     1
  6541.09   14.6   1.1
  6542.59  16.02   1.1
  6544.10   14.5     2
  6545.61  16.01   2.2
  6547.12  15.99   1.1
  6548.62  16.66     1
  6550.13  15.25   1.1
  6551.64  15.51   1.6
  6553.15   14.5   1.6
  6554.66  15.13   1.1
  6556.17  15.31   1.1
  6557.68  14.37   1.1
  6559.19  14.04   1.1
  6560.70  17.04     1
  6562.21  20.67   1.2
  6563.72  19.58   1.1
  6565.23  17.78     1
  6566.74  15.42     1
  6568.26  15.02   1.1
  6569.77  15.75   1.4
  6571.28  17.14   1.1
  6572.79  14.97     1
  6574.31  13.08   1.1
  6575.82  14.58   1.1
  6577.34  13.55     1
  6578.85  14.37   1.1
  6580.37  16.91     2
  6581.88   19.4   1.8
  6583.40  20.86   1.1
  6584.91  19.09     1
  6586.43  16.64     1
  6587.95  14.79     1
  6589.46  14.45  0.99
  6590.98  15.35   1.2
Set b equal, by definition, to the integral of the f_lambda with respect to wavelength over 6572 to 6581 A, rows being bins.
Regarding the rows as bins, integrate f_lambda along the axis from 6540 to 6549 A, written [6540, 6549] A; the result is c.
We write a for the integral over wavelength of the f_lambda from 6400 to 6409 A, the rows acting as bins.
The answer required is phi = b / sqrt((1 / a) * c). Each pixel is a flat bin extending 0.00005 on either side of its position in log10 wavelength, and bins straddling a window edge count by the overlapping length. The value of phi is 128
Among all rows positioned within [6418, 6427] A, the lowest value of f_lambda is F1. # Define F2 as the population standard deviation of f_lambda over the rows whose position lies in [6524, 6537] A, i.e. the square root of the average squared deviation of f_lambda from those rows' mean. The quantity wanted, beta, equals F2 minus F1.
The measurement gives -13.8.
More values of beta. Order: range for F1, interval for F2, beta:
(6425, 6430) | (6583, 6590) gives -12.7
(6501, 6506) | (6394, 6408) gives -14.2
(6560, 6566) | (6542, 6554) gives -16.3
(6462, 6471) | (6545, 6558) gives -13.8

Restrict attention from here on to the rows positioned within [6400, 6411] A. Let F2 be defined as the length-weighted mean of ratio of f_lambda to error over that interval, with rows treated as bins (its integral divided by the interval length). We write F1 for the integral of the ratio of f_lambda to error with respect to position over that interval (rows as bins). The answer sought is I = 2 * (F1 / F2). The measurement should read 22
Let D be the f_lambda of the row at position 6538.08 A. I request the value 16.1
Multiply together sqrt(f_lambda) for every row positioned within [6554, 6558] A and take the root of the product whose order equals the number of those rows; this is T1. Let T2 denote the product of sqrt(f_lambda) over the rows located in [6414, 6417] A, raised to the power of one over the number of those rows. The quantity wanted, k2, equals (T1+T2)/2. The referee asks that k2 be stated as 3.93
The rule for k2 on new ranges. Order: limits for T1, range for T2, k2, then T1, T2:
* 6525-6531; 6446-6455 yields 3.91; 3.91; 3.92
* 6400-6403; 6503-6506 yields 3.93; 3.84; 4.02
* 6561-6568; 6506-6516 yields 4.07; 4.27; 3.87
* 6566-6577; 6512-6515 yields 3.82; 3.89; 3.75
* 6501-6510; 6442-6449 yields 3.96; 3.95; 3.97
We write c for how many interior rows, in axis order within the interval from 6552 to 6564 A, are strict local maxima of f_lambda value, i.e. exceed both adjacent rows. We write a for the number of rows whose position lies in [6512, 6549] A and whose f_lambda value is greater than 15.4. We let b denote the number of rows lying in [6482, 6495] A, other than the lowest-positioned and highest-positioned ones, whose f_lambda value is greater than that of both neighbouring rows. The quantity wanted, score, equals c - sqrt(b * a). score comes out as -4.7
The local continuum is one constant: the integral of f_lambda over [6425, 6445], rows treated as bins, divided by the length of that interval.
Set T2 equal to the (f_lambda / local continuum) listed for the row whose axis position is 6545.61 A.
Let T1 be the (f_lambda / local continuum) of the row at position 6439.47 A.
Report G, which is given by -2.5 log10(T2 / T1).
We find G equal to -0.04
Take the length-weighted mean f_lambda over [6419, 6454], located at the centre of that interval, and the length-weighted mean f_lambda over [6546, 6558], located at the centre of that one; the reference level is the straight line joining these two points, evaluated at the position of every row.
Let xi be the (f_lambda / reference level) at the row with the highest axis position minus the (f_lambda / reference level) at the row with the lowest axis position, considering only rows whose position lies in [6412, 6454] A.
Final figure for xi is -0.08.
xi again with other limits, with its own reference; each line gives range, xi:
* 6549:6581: 0.10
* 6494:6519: 0.07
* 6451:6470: 0.09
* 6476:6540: -0.06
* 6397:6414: 0.06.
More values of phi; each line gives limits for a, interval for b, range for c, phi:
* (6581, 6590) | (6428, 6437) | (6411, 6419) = 150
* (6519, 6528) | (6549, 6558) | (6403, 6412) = 137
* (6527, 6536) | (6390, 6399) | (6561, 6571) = 117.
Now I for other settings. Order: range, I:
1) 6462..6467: 10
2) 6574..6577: 6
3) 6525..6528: 6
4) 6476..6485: 18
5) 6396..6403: 14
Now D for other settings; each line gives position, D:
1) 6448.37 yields 16.79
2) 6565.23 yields 17.78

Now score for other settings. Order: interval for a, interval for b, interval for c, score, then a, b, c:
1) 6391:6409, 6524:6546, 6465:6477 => 0.0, 1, 4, 2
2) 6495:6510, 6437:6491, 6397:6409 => -5.3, 6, 9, 2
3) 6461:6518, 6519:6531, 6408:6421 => -4.5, 21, 2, 2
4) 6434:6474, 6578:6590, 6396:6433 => 4.0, 16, 1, 8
